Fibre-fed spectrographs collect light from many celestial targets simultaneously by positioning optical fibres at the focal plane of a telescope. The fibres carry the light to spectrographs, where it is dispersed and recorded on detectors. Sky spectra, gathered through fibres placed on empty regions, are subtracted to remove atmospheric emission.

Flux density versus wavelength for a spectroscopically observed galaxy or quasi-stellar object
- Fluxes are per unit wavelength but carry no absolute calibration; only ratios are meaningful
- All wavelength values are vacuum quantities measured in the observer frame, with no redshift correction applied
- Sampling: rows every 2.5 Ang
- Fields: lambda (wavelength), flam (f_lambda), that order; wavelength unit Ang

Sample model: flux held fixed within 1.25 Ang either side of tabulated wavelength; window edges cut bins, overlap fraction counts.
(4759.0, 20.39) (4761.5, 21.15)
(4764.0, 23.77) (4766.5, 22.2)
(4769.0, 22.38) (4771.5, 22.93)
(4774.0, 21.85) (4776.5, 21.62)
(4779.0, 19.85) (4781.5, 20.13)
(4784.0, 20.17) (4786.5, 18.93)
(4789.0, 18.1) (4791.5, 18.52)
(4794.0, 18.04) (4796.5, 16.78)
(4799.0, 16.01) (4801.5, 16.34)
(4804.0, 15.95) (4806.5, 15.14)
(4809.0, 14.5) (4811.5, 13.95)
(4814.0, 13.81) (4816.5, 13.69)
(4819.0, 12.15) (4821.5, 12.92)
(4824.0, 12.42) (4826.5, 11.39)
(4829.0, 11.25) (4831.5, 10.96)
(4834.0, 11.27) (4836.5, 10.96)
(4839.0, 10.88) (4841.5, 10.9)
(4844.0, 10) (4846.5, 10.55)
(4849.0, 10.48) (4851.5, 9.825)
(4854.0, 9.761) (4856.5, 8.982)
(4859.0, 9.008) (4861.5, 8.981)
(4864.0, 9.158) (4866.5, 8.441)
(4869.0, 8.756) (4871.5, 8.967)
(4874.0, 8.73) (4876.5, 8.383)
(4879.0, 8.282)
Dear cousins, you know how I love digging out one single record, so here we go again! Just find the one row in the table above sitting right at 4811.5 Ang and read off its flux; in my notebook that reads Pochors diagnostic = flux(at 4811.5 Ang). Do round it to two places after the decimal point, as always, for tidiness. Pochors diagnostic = 13.95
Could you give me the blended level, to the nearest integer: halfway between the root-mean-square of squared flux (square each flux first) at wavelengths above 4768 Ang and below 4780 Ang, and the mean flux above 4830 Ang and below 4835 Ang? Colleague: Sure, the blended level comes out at 243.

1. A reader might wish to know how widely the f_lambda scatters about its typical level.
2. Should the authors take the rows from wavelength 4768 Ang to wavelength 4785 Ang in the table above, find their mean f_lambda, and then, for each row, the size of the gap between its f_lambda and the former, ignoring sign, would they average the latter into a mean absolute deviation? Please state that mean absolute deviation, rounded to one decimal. 1.1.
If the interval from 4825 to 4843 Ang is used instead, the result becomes 0.2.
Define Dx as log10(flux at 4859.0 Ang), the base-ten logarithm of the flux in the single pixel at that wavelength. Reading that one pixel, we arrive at 0.95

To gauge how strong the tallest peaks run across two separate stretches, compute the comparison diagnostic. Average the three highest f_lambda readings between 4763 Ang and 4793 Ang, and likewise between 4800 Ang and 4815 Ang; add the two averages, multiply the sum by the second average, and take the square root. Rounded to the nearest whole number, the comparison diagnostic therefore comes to 25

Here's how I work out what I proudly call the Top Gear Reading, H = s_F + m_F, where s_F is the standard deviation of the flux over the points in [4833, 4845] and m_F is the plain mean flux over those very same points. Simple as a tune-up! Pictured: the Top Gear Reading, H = 11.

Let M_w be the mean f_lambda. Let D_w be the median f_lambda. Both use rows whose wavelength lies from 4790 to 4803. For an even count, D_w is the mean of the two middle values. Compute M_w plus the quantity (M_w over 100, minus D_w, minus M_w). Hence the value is -17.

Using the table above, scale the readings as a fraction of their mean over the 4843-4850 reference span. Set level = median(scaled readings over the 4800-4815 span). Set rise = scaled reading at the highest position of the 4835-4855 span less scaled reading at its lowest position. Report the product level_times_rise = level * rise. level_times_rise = -0.17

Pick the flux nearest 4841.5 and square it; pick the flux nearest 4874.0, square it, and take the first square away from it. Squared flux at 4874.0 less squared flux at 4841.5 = -43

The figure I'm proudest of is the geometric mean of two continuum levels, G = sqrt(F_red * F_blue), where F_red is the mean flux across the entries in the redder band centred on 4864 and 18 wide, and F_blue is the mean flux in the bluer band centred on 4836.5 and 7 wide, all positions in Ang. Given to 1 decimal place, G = 9.9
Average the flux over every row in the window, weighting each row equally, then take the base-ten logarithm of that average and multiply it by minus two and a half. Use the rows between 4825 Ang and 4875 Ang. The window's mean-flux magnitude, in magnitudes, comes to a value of -2.5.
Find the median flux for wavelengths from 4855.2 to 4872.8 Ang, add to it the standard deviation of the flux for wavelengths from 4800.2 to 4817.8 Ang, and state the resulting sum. 10.0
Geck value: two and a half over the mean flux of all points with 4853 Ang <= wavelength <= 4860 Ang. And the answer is 0.27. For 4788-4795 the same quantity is 0.14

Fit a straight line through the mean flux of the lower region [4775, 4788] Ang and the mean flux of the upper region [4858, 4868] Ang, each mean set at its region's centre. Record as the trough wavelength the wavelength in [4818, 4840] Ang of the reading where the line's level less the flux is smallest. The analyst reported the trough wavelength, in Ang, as 4839.0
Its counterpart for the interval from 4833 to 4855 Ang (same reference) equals 4849.0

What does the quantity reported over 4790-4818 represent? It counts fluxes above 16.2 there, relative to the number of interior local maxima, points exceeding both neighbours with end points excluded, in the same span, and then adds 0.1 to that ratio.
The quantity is 4.1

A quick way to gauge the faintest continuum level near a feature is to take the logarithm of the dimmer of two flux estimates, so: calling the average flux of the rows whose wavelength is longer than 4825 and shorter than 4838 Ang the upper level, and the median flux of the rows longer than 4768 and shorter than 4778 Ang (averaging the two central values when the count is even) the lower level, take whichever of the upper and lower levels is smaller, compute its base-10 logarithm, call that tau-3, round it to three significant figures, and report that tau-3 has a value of 1.05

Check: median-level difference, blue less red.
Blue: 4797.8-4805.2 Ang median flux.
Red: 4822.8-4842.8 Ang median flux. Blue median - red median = 4.9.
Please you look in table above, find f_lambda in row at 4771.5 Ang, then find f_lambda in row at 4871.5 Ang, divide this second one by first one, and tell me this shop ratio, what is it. 0.391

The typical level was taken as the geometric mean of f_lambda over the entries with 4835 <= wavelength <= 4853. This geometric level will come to 11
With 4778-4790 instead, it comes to 19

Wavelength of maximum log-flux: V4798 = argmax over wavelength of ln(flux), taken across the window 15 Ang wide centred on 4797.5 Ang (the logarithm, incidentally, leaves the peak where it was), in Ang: 4791.5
